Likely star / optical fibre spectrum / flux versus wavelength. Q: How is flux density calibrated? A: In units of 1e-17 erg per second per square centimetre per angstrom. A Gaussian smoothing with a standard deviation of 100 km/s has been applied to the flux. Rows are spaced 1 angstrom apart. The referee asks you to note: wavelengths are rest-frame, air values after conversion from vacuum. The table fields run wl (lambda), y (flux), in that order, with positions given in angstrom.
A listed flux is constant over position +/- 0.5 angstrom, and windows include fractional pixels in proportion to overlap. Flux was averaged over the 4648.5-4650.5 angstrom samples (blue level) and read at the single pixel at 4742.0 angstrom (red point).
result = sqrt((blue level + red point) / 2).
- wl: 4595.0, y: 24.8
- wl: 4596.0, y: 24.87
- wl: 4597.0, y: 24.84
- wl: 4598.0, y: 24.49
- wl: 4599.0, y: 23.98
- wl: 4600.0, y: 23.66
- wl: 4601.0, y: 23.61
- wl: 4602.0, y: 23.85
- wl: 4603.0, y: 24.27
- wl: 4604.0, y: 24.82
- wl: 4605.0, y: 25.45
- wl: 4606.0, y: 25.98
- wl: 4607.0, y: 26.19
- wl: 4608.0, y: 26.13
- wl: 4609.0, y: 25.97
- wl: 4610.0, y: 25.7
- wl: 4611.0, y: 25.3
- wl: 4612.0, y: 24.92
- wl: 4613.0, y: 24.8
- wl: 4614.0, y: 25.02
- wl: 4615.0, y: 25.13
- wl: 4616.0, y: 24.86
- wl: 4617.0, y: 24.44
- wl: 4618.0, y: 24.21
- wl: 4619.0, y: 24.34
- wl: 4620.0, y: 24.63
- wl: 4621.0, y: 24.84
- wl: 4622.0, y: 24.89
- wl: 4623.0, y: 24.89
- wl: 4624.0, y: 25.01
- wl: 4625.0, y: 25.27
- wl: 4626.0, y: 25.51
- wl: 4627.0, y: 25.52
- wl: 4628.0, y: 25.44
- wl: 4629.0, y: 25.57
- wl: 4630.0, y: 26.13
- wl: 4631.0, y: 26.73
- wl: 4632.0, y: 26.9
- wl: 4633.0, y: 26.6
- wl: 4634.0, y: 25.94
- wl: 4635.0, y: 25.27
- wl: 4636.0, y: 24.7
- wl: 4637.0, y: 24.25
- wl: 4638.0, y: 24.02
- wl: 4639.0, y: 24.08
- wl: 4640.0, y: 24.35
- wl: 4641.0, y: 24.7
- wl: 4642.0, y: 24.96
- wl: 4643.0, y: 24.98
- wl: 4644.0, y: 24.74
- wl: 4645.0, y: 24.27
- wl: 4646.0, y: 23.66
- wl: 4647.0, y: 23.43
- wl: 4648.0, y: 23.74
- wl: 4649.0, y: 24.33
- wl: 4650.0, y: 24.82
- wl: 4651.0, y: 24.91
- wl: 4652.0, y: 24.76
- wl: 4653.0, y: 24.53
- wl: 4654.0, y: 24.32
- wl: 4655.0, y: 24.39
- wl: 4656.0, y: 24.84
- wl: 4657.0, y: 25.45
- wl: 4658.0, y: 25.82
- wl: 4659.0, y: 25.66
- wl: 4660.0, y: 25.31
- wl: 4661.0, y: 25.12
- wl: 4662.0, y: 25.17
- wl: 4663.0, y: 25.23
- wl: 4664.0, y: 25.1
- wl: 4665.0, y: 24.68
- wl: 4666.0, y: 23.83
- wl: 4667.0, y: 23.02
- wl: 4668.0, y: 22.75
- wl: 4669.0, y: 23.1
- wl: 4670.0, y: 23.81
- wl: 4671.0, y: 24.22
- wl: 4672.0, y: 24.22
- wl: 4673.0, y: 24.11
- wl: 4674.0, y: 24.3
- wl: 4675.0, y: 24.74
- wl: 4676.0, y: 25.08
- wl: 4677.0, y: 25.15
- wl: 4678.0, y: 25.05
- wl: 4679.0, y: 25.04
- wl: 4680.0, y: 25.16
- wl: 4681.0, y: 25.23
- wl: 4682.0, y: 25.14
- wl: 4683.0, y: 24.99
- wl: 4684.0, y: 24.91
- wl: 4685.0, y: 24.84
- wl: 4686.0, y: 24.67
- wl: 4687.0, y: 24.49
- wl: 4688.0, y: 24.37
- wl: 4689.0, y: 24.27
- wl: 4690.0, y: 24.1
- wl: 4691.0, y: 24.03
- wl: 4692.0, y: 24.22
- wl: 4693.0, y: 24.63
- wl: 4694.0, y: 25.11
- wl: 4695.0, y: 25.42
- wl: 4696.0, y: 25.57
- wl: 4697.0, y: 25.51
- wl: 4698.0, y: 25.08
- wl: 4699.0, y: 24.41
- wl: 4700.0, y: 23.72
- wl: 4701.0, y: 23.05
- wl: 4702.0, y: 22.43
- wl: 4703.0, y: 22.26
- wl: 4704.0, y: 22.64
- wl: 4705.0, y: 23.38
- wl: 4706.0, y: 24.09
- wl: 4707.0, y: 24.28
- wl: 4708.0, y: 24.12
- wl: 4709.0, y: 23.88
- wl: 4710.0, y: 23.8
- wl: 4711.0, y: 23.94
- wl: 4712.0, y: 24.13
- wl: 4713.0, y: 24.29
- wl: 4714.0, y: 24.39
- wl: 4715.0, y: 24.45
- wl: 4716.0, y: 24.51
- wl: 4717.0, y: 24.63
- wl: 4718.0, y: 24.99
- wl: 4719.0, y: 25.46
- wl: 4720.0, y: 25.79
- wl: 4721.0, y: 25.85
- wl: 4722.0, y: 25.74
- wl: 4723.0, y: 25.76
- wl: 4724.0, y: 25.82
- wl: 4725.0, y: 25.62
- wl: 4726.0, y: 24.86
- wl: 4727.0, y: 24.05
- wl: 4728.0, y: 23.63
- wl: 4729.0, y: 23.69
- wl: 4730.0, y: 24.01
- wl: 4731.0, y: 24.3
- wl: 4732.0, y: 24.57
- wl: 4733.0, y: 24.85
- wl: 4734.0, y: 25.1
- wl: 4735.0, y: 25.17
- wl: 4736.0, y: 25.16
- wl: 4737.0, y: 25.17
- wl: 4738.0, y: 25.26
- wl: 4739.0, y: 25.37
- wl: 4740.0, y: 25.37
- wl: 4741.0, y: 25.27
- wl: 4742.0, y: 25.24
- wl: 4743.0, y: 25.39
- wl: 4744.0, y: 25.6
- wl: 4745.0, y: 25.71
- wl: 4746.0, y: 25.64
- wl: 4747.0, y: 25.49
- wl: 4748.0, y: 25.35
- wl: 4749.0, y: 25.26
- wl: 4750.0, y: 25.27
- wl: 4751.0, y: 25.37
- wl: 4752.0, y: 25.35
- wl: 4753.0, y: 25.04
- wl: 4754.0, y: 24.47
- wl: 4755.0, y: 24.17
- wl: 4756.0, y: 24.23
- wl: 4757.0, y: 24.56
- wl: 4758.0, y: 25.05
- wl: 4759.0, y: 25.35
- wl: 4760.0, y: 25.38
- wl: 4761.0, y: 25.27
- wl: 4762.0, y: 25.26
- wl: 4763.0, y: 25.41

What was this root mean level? 4.991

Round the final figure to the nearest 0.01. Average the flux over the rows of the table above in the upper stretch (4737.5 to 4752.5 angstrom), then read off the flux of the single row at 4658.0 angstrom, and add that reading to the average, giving 51.22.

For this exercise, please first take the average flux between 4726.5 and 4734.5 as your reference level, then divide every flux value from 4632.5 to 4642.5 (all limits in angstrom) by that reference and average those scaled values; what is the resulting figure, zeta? 1.025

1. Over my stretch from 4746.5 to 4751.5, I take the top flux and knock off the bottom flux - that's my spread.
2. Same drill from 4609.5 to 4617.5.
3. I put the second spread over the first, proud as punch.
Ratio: 5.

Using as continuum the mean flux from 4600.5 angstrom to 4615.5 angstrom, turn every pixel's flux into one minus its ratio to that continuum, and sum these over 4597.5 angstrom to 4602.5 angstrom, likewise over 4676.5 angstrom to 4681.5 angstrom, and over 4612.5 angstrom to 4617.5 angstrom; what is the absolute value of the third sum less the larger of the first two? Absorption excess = 0.19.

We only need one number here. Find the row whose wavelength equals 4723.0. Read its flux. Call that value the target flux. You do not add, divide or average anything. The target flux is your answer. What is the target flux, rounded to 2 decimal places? 25.76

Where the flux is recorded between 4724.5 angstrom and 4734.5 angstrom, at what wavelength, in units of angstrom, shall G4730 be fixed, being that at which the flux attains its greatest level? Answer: 4725.0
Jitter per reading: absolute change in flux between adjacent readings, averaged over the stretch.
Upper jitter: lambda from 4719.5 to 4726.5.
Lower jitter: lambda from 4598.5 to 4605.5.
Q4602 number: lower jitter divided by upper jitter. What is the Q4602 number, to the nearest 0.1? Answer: 1.8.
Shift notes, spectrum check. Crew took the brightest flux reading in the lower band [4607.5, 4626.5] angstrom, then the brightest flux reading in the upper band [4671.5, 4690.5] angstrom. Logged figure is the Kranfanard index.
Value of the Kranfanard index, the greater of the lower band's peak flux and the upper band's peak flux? 26.1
